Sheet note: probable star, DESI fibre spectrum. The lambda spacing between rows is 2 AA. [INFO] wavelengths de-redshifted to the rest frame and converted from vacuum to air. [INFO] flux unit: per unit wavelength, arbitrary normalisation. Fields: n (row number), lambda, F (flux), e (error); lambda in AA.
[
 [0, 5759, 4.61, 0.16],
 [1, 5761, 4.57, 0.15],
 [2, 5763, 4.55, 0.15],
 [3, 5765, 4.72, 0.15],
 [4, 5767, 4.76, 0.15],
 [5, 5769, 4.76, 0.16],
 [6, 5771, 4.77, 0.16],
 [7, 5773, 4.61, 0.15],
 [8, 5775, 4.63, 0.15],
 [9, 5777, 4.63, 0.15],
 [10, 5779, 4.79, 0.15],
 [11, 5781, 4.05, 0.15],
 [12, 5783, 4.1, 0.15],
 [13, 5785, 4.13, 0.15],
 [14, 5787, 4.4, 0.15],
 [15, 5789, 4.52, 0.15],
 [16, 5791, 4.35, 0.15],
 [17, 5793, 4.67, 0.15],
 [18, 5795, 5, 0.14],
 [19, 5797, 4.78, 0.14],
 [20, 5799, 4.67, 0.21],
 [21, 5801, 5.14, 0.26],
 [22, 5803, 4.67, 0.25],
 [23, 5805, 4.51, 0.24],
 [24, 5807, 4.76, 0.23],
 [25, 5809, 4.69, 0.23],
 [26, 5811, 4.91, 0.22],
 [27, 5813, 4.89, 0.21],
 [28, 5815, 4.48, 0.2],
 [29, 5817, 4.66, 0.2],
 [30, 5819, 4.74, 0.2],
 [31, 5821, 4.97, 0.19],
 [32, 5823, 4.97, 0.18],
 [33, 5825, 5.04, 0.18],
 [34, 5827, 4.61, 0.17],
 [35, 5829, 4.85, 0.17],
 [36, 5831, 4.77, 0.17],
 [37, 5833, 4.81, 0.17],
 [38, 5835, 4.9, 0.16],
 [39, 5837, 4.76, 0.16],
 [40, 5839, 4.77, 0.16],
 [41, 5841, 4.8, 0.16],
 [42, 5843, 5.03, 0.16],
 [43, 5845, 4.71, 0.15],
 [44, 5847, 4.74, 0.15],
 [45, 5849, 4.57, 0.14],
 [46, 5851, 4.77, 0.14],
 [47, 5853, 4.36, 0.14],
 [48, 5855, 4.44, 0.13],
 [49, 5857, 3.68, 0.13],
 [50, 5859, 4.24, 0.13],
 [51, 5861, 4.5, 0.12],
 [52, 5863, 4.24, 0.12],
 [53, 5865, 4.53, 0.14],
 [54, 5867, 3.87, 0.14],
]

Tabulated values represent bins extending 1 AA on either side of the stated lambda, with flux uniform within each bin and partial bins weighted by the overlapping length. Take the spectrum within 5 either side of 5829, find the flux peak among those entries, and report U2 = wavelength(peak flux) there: 5825 AA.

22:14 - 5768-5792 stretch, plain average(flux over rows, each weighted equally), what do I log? 4.48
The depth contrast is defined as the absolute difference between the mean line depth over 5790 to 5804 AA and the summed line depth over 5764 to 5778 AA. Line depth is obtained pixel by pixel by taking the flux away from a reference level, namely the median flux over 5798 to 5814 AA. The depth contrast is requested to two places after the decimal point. 0.22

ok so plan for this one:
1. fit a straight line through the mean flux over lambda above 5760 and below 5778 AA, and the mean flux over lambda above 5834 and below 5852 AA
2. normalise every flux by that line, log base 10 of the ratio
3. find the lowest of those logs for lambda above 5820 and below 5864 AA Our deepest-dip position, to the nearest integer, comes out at 5857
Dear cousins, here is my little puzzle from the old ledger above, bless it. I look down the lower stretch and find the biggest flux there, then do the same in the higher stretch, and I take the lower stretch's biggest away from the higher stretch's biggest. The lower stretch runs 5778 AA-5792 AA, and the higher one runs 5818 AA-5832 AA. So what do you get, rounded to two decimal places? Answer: 0.25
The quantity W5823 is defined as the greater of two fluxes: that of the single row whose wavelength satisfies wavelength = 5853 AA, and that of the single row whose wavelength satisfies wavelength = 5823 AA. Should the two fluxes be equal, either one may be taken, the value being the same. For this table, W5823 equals 4.97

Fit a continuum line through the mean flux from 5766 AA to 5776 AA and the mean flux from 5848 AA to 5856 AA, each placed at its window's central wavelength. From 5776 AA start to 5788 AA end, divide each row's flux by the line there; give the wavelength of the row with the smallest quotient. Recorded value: 5781 AA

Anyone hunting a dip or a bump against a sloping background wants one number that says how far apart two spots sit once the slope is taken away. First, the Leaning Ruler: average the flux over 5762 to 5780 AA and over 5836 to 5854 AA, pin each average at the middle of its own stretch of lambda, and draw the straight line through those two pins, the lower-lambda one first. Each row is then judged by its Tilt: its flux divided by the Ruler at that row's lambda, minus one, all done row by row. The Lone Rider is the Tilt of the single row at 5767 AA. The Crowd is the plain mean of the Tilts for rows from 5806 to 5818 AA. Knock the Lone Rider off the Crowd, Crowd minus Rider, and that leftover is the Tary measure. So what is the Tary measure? -0.010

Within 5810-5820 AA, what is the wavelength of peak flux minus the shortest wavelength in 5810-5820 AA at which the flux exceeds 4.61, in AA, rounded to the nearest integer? 0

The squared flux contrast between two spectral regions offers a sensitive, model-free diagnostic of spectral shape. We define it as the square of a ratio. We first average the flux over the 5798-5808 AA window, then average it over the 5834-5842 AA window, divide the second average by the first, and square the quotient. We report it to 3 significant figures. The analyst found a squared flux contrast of 1.02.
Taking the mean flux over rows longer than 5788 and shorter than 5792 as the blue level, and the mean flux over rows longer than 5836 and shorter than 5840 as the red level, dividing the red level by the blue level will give 1.07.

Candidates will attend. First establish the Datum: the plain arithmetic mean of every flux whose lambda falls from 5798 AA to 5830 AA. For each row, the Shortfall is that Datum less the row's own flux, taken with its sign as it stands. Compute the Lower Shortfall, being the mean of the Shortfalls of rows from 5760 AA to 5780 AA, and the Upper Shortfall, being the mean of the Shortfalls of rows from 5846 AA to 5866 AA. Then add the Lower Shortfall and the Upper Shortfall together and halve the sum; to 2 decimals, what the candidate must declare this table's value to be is 0.24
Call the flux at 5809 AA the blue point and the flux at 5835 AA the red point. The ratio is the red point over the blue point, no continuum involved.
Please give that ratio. 1.04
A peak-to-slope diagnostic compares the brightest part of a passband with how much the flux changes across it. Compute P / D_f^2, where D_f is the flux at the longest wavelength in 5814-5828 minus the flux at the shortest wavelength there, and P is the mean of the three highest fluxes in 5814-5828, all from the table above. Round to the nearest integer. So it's 295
